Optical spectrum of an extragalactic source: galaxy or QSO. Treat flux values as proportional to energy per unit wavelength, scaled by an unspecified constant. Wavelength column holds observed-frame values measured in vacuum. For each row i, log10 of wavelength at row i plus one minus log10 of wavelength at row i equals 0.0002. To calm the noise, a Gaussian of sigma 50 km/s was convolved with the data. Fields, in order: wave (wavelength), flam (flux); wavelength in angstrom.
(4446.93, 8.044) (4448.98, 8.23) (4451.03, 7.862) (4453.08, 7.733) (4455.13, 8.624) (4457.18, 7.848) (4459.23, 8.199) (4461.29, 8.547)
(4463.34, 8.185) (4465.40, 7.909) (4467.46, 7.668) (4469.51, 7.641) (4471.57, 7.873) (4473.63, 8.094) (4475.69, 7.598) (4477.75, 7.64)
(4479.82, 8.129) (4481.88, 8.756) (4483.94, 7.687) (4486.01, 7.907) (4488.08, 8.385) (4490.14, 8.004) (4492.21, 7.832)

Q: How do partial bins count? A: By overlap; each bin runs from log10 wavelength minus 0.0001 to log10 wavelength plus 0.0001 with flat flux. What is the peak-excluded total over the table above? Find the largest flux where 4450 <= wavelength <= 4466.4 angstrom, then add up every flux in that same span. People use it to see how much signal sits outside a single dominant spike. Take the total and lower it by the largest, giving 56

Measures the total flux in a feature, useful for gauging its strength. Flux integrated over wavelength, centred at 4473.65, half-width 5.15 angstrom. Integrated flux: 80.0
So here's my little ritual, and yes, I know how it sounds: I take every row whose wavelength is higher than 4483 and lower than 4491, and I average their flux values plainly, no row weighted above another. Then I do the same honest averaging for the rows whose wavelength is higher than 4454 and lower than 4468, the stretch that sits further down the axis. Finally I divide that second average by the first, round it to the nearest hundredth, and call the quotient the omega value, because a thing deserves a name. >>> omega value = 1.02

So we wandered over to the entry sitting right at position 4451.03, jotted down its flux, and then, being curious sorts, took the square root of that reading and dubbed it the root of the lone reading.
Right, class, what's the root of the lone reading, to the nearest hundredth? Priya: 2.80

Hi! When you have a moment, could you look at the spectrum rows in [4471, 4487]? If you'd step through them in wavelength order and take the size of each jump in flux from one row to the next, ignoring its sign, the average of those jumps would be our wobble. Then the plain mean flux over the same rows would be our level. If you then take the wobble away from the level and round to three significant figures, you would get 7.51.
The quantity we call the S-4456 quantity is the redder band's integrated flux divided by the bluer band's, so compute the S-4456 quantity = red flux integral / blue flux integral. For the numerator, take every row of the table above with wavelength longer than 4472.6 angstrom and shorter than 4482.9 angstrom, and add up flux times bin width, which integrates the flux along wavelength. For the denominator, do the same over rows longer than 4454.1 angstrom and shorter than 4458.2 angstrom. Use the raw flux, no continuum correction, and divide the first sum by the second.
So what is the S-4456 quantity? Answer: 2.5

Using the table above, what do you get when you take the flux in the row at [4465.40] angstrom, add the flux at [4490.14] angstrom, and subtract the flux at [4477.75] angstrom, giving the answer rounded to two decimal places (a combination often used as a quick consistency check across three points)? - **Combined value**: 8.27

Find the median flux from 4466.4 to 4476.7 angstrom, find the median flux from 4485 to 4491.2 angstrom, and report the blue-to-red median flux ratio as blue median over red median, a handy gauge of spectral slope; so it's 0.96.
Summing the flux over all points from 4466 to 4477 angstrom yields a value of 38.9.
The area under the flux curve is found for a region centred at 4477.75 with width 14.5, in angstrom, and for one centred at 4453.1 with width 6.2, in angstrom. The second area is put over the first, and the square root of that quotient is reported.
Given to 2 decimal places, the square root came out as 0.66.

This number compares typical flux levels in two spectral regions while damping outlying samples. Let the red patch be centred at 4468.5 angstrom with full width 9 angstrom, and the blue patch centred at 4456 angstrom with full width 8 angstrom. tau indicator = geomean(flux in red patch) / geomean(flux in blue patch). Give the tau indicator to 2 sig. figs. 0.96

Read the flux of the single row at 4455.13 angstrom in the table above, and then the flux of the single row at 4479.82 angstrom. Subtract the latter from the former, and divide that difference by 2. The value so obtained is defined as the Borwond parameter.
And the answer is 0.25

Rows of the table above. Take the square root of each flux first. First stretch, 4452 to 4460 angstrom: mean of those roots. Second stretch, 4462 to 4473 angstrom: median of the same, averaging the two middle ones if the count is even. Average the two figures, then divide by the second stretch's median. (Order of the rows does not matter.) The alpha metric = 1.01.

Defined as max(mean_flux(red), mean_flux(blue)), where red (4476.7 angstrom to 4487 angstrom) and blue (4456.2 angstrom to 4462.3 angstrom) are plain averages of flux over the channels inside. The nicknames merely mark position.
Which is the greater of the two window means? 8.20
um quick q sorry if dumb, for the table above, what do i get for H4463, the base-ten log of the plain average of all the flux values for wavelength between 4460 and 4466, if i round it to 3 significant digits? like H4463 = 0.915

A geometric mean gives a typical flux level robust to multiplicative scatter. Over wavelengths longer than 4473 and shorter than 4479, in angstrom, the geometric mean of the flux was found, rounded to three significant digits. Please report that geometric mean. 7.77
